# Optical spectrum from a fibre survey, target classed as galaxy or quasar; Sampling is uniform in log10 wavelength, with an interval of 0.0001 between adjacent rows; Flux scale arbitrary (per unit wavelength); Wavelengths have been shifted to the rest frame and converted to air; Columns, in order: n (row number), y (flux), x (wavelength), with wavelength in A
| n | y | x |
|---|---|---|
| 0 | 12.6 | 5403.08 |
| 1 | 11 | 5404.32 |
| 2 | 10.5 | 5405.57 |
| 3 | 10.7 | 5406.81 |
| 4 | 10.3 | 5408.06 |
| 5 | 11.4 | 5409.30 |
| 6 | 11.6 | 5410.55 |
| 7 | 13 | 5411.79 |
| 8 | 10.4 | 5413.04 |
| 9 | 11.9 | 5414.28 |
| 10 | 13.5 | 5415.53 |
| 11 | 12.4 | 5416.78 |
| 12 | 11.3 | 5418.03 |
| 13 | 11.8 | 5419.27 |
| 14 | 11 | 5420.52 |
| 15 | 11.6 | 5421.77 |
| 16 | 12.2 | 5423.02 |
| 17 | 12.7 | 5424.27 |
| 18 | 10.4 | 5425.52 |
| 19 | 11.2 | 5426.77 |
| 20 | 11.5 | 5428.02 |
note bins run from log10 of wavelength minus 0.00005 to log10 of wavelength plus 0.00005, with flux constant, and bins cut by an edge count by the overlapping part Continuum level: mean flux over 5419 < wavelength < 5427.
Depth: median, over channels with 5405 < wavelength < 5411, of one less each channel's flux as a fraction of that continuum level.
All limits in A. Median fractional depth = 0.074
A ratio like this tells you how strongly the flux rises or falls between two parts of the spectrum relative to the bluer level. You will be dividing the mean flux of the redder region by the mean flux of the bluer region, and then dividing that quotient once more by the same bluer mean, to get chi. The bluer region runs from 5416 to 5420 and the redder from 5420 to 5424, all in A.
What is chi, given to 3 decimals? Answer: 0.083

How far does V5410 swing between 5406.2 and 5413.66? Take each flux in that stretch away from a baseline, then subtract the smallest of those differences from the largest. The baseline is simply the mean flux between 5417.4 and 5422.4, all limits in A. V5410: 2.7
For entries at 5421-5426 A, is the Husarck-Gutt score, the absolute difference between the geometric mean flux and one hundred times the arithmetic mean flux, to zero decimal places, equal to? 1161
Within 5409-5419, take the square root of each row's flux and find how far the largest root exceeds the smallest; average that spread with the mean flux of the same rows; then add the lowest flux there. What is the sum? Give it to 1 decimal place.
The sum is 16.6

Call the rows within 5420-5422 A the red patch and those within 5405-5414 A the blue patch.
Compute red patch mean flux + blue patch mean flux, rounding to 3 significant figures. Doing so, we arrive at 22.4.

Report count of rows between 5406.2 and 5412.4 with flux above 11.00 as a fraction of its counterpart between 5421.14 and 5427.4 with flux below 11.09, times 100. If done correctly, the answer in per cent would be 300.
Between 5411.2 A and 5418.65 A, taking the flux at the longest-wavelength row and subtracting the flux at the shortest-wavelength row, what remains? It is -1.7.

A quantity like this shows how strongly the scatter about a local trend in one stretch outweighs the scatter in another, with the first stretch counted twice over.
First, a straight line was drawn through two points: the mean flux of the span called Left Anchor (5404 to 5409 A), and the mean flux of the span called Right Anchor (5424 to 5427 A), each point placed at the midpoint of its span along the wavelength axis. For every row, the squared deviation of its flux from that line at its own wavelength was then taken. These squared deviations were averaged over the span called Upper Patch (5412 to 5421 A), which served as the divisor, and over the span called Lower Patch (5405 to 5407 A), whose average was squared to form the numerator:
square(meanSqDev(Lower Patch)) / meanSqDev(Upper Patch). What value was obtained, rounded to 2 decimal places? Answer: 0.00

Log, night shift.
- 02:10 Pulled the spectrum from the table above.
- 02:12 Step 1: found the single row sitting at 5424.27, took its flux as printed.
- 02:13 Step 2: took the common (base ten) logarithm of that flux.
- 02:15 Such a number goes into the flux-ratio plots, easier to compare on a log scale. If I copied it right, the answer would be 1.10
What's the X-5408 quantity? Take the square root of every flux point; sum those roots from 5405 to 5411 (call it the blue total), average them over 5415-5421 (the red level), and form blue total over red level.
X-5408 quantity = 4.77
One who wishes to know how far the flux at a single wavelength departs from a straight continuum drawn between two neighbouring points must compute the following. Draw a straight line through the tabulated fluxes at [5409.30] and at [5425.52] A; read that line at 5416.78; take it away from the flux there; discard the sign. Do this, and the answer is 1.5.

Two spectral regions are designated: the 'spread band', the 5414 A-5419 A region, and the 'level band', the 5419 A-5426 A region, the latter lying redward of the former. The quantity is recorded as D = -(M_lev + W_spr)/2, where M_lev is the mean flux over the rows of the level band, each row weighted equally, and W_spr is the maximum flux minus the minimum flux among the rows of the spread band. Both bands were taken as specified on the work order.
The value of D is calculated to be -6.91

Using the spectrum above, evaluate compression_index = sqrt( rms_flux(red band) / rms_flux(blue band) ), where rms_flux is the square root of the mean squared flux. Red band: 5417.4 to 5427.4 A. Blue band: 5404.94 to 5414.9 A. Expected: 1.01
